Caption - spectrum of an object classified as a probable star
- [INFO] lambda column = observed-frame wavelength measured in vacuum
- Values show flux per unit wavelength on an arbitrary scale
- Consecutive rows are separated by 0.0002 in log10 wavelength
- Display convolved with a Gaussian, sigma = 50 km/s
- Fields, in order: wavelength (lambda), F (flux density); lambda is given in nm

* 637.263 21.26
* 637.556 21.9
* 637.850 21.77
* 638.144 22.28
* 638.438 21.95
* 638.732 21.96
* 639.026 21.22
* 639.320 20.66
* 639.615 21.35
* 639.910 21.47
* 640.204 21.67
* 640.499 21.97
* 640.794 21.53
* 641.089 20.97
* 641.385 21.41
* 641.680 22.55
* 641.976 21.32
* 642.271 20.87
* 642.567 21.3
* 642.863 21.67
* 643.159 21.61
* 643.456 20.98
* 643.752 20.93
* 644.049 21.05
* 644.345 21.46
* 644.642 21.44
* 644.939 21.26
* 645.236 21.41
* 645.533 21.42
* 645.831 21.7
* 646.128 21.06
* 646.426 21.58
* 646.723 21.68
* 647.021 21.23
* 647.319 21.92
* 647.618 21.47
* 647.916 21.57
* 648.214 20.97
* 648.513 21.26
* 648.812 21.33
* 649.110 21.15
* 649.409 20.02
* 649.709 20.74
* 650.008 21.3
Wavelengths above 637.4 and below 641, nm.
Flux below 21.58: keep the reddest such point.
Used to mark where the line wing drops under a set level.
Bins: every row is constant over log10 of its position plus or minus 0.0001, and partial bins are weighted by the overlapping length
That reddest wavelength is 640.794 nm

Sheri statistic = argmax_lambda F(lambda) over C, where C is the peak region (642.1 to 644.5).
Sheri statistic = 642.863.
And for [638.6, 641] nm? 640.499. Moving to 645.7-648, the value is 647.319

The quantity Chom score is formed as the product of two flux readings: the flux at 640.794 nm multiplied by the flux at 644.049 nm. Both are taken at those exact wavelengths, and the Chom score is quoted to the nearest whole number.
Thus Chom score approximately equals 453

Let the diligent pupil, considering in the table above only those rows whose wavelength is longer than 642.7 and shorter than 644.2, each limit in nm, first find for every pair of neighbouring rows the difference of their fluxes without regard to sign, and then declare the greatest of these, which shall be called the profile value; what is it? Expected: 0.63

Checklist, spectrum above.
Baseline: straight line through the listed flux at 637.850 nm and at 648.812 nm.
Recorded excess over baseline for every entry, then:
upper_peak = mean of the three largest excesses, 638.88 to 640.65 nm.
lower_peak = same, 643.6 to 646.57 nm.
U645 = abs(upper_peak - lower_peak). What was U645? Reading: 0.09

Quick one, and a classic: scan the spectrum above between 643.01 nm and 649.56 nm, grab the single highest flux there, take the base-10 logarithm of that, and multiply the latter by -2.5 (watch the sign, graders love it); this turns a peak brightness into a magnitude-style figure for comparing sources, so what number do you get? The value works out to -3.35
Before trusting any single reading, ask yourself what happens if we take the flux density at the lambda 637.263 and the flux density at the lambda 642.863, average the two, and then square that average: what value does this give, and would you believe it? 461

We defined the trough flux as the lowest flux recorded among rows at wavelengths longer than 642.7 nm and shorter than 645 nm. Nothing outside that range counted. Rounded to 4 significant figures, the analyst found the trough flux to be 20.93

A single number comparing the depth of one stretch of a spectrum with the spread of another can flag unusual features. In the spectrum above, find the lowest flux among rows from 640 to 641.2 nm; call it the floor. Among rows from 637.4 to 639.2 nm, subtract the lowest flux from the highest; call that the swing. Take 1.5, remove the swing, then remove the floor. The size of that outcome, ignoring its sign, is 20.5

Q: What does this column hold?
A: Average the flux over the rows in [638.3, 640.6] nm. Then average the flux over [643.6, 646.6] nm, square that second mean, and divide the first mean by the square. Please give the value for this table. 0.0473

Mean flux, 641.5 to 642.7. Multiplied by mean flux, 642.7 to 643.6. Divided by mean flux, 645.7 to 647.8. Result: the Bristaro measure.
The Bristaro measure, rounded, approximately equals 21.4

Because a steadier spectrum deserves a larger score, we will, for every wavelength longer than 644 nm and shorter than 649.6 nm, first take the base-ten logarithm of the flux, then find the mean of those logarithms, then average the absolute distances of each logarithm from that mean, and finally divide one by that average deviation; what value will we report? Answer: 184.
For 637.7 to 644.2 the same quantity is 130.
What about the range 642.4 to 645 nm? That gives 225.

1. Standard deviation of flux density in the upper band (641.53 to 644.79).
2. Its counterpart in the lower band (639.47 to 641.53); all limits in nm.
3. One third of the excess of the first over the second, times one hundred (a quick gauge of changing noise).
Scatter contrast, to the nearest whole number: 6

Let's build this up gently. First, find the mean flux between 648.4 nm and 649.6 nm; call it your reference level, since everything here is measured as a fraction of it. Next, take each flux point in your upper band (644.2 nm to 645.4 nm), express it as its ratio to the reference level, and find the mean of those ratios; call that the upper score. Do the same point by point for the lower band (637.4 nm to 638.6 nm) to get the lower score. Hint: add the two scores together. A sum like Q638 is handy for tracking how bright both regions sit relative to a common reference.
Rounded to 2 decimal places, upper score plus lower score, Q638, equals 2.07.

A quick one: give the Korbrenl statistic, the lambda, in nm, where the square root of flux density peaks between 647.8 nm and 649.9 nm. 647.916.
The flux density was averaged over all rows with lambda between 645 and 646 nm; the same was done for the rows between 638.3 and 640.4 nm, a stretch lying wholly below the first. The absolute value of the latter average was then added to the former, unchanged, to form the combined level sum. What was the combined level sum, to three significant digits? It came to 43.0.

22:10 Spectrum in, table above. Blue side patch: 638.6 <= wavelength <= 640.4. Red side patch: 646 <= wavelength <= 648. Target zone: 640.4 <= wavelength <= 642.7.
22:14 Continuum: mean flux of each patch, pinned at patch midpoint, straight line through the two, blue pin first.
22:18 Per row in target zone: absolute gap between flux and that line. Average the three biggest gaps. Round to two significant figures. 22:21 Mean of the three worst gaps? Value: 0.75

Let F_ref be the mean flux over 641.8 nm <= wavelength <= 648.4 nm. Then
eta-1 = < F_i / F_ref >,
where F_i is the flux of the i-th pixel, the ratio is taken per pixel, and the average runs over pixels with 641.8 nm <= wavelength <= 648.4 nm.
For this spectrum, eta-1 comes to 1.000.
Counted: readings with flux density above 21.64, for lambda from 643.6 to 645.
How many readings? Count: 0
